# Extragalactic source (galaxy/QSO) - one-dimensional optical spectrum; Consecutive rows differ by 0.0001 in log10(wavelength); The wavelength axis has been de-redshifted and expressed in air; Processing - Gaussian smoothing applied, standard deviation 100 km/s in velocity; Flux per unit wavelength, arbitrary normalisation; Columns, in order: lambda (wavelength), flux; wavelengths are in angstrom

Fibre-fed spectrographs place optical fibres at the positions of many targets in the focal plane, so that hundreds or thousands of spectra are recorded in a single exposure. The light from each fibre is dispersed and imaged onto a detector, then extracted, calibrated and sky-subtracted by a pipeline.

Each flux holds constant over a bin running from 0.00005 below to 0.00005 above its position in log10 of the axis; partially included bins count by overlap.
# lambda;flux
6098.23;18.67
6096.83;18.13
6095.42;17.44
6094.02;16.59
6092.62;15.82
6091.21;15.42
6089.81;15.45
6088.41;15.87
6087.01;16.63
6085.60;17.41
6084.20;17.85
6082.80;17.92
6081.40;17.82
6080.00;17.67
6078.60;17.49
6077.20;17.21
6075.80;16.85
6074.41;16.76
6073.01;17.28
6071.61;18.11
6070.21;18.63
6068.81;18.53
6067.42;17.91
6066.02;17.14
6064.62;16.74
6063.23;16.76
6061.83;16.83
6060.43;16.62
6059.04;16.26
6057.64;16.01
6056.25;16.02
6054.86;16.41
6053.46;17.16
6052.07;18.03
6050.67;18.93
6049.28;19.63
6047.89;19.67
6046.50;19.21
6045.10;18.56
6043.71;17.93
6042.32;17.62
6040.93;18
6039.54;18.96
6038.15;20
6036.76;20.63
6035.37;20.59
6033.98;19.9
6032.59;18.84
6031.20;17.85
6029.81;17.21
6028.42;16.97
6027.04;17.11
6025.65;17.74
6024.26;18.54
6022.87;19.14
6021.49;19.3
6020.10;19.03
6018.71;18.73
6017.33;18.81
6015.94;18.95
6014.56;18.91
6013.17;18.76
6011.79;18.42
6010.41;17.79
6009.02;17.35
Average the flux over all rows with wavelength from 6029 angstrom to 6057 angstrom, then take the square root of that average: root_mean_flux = 4.31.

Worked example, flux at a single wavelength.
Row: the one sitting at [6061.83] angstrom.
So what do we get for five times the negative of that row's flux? -84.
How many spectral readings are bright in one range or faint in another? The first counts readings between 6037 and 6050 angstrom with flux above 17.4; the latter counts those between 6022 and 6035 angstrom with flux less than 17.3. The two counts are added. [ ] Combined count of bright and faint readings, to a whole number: 12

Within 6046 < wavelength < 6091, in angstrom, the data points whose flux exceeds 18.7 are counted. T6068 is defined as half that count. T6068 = 2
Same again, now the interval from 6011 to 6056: 9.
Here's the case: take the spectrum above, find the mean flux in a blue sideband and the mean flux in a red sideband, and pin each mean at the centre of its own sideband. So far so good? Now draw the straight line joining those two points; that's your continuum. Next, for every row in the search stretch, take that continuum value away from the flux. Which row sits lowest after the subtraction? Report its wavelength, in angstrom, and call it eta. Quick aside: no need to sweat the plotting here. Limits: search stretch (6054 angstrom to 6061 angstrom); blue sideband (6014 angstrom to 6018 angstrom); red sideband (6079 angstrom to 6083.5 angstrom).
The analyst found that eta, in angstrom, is 6056.25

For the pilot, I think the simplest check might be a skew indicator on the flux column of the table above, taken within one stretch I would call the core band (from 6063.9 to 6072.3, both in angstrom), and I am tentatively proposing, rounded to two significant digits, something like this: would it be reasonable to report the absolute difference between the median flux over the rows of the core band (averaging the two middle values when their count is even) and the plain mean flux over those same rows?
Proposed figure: 0.17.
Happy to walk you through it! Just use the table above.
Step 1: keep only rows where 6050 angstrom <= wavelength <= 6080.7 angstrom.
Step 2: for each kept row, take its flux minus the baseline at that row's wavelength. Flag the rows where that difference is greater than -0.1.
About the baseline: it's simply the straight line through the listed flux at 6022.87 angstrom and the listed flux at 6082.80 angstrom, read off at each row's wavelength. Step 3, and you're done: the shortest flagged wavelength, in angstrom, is 6050.67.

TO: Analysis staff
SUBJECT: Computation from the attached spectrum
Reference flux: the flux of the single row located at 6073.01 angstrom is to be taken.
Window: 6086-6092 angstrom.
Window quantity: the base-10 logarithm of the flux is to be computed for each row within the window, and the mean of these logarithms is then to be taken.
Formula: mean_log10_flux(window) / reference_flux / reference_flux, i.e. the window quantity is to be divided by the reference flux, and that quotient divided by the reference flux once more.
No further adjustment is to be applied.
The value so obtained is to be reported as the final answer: 0.0040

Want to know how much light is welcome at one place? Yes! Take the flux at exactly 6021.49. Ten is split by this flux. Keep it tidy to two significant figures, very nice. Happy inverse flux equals 0.52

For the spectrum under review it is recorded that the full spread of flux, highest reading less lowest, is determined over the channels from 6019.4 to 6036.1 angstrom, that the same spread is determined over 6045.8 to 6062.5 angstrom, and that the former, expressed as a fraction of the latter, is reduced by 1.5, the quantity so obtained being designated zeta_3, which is -0.5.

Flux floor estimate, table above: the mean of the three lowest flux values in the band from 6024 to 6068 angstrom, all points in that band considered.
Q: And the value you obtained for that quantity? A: 16.1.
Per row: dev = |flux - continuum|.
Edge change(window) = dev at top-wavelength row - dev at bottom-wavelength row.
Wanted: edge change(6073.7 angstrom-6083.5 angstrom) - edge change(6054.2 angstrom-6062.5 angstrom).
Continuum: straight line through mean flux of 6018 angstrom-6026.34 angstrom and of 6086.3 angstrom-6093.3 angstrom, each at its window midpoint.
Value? 2.2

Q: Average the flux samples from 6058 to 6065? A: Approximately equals 16.6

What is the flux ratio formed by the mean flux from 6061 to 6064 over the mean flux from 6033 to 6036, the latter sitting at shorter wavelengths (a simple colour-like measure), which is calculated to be 0.83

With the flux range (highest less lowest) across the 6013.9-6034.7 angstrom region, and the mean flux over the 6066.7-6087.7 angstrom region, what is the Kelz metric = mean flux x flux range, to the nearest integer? 52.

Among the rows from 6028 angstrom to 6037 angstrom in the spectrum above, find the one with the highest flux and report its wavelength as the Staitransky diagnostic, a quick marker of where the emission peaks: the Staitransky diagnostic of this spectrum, 6036.76 angstrom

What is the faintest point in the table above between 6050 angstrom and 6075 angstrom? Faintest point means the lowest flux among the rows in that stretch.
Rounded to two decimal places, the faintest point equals 16.01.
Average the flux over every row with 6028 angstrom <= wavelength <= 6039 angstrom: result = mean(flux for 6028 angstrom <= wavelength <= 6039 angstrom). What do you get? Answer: 19.0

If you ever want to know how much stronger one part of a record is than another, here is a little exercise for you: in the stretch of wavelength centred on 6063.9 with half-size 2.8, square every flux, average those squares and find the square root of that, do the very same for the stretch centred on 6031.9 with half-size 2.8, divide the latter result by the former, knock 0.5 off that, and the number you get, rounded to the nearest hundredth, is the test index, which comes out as 0.60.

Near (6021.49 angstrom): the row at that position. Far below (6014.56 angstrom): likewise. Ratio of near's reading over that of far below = 1.02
